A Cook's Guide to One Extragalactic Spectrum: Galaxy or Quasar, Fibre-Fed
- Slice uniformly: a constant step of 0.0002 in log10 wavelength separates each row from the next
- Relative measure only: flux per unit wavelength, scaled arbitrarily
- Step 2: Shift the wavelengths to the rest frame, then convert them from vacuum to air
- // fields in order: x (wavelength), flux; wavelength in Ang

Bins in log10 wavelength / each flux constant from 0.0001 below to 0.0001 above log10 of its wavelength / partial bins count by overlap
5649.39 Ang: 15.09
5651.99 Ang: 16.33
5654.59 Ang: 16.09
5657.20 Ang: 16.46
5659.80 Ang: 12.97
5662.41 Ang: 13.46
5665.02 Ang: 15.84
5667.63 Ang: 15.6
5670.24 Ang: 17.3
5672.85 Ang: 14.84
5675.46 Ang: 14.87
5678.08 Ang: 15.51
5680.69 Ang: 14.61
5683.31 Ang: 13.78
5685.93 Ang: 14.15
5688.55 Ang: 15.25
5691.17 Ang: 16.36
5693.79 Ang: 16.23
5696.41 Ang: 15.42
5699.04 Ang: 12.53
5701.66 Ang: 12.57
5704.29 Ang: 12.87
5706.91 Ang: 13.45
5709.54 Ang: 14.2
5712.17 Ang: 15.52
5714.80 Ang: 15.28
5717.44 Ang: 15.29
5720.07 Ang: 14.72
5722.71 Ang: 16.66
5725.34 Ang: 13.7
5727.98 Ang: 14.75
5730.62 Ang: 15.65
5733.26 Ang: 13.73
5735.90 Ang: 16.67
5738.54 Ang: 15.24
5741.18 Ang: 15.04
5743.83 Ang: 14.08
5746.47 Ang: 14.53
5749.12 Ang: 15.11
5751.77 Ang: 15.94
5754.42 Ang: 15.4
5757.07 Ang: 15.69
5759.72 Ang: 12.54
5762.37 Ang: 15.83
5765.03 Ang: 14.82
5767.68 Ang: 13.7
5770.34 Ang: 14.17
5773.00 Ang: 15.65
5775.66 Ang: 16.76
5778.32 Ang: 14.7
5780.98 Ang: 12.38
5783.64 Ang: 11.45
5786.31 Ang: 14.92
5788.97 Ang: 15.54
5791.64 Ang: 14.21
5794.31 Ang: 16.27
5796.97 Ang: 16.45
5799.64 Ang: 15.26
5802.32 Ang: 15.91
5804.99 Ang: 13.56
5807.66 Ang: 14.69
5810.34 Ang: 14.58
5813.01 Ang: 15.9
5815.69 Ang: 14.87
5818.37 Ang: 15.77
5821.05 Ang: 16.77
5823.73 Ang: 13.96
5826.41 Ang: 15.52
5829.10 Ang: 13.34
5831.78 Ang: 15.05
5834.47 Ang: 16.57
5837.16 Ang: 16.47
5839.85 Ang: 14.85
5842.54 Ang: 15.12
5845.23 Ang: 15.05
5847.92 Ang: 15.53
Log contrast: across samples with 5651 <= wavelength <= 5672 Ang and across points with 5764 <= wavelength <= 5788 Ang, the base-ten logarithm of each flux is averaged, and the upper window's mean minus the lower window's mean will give -0.04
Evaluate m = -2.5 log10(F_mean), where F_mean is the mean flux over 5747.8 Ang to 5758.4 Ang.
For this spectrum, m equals -2.98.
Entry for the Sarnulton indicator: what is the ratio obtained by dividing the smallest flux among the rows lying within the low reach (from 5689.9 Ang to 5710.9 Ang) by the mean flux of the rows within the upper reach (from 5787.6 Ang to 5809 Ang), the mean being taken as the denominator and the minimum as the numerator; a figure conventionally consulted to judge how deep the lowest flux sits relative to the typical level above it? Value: 0.822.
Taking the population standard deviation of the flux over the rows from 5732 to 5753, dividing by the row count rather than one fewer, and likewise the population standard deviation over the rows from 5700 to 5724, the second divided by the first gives 1.42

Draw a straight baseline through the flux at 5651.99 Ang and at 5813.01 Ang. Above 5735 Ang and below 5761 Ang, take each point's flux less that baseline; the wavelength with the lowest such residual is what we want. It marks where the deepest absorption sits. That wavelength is 5759.72 Ang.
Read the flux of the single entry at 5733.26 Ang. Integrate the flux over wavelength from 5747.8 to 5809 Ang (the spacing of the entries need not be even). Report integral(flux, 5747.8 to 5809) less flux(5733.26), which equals 893.5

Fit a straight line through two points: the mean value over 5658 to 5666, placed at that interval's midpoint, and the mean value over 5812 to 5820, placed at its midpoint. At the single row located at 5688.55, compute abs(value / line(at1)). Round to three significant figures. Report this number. 1.06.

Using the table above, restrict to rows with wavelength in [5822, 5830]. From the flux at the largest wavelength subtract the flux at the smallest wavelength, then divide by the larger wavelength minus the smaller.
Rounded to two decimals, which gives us -0.12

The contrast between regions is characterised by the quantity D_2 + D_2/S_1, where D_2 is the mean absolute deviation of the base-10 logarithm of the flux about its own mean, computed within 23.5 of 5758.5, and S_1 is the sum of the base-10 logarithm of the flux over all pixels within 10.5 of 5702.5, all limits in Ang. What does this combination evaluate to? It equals 0.0304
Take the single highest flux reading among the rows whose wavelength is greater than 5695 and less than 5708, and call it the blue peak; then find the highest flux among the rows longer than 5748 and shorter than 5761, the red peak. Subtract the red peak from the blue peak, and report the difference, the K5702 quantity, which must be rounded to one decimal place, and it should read -0.5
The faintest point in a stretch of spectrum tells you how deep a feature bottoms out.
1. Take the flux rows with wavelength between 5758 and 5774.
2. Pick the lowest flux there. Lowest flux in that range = 12.54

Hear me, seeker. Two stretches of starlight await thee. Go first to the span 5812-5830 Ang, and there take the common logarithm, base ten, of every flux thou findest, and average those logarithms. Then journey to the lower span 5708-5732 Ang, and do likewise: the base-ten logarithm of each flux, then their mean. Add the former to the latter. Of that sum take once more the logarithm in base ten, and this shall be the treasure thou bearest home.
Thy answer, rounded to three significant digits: 0.372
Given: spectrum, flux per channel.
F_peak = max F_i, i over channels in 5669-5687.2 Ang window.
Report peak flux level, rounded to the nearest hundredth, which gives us 17.30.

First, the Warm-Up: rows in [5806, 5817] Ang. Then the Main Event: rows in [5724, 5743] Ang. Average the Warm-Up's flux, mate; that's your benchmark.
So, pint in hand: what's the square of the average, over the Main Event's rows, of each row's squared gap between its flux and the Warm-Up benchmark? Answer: 0.9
